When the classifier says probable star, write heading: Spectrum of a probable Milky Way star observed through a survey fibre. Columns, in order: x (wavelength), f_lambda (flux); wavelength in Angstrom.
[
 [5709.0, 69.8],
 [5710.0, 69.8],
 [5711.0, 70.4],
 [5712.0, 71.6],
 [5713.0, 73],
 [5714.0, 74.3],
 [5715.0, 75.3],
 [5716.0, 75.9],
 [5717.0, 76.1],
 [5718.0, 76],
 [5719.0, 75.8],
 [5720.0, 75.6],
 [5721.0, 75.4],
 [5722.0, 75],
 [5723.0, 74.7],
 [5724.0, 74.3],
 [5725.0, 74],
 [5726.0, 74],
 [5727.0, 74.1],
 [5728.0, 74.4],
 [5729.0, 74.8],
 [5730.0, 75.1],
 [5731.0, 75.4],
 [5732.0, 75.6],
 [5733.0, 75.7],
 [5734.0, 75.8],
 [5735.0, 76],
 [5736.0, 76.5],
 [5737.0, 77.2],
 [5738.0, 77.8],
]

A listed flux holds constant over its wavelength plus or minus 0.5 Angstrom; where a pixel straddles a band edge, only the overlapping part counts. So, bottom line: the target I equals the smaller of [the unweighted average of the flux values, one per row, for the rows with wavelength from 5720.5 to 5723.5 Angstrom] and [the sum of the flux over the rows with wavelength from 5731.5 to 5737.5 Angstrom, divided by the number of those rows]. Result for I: 75.0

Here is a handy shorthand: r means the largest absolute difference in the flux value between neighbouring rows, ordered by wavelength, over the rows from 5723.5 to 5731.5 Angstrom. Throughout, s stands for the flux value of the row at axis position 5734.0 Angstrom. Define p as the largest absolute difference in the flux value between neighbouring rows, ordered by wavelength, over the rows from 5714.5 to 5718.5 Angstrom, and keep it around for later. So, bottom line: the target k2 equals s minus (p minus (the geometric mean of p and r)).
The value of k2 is 75.7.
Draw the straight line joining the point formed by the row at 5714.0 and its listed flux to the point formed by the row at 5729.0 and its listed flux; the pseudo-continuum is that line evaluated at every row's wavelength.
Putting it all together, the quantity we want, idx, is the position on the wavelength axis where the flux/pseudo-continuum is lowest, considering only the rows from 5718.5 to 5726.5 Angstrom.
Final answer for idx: 5726.0 Angstrom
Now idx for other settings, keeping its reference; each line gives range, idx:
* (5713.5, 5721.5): 5714.0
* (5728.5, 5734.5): 5729.0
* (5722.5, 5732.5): 5726.0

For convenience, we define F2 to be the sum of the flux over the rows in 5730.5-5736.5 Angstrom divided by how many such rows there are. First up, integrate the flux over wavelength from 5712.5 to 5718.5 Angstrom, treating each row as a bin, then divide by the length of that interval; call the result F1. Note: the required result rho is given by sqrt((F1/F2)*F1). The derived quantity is 8.62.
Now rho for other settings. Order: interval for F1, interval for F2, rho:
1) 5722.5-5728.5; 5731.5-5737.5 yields 8.51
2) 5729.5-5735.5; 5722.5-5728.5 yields 8.77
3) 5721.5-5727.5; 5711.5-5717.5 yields 8.62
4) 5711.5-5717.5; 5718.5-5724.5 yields 8.58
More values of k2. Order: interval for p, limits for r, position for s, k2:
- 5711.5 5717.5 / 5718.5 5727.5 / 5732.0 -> 74.9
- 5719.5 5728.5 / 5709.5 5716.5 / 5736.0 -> 76.8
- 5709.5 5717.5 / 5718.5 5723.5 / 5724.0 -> 73.6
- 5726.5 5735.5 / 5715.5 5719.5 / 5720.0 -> 75.5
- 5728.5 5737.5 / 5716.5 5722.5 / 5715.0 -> 75.1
